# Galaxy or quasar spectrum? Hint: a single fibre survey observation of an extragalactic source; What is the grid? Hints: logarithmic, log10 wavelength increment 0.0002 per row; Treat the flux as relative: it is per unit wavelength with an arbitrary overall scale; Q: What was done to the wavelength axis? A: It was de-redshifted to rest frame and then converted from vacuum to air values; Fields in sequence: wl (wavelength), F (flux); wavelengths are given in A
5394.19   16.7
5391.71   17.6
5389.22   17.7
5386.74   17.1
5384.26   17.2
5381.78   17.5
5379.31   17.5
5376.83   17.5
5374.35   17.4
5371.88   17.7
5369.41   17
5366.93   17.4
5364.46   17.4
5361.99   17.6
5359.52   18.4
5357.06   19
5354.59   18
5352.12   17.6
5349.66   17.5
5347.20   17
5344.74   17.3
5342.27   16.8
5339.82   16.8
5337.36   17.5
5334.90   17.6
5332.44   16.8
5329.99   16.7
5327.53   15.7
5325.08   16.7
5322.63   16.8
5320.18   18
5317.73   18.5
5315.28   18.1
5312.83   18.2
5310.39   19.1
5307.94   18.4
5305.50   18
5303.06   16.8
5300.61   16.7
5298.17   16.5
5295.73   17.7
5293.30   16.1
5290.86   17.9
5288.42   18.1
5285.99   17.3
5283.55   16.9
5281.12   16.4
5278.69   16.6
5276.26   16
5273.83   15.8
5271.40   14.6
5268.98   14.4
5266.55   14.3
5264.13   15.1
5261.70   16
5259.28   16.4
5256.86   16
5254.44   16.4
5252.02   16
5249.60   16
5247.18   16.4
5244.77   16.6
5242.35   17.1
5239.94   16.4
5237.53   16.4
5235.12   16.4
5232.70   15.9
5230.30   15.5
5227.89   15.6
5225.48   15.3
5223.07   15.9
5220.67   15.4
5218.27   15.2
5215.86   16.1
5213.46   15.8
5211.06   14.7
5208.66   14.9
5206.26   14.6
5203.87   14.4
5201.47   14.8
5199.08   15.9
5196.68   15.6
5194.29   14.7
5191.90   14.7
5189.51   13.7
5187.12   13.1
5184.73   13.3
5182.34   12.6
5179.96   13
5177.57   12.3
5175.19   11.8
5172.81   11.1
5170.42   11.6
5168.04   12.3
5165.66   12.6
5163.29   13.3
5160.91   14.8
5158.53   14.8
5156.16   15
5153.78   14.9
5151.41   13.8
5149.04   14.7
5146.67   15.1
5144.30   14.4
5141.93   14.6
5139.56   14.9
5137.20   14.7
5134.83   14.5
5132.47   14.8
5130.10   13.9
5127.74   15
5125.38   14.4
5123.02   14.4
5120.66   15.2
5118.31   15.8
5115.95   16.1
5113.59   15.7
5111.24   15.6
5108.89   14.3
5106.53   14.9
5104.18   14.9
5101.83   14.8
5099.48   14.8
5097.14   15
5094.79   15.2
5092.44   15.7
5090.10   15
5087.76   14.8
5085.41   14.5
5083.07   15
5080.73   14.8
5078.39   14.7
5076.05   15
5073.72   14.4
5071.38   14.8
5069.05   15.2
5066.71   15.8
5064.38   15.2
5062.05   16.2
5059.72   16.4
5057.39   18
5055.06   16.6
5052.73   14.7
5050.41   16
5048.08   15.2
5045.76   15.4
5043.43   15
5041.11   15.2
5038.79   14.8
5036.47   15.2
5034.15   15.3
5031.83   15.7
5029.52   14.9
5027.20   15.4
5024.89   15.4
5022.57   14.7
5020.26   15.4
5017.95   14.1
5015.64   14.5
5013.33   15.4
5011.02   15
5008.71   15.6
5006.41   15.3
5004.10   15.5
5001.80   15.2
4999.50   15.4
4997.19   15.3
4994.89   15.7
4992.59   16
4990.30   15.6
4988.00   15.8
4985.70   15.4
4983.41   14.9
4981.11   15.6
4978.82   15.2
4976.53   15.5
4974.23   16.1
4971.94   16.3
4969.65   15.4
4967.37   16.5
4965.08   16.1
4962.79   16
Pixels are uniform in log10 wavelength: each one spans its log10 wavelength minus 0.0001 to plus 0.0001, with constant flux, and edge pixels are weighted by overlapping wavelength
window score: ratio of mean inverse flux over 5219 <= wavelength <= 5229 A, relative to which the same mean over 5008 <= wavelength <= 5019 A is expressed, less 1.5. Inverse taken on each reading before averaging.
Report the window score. -0.46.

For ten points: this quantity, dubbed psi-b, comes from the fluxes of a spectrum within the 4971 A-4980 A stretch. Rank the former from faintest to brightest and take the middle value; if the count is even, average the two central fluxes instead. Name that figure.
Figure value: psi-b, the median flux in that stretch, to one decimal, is 15.8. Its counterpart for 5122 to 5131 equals 14.4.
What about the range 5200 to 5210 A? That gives 14.7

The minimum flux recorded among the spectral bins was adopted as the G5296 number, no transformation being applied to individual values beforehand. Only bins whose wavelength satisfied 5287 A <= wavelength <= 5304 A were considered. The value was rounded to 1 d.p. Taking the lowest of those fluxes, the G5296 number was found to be 16.1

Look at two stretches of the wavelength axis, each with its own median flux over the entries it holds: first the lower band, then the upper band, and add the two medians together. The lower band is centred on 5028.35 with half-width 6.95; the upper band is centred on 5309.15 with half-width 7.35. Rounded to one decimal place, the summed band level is 33.5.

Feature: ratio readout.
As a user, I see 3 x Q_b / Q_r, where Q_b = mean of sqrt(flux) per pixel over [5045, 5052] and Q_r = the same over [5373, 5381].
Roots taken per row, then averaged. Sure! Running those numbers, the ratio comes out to 2.83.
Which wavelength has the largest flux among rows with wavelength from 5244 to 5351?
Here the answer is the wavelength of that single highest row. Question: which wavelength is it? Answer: 5310.39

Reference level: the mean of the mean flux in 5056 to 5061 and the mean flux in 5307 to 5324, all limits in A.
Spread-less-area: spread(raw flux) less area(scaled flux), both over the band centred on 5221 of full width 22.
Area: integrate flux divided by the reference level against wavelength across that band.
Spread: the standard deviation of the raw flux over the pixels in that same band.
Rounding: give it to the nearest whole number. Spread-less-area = -19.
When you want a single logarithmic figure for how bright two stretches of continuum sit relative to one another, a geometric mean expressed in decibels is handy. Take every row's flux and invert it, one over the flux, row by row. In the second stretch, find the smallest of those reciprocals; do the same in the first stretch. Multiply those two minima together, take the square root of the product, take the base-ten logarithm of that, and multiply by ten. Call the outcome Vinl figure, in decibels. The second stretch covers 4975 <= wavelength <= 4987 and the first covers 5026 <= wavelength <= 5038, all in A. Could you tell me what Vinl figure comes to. -11.9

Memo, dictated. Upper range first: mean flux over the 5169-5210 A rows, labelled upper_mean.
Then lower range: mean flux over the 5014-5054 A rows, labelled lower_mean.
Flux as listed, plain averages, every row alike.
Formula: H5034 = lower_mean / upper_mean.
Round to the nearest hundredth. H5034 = 1.11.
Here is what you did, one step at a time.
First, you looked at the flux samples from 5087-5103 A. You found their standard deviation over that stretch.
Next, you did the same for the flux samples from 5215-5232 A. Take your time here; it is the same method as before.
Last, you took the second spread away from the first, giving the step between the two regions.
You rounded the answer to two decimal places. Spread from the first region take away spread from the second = 0.00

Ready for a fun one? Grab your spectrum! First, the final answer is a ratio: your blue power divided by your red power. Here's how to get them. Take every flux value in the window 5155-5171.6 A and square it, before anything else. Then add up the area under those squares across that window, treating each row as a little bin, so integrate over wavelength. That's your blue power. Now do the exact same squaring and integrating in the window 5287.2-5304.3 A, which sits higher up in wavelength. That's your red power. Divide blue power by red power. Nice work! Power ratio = 0.61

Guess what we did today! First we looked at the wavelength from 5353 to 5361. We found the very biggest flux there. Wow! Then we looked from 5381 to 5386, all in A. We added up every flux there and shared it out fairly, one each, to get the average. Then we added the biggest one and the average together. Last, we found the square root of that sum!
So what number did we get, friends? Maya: 6.03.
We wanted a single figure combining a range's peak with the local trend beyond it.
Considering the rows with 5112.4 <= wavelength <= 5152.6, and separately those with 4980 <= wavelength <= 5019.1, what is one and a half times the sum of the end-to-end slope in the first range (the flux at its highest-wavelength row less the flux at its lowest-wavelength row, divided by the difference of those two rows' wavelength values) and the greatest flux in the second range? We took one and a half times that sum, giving 23.9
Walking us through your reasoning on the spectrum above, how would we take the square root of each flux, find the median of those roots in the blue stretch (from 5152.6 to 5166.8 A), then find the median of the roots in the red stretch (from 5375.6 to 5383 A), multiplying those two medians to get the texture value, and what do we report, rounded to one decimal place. 16.1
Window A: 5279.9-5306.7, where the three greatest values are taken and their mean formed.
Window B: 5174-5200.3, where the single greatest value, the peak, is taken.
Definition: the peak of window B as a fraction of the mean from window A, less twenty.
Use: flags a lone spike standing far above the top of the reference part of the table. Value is -19.1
